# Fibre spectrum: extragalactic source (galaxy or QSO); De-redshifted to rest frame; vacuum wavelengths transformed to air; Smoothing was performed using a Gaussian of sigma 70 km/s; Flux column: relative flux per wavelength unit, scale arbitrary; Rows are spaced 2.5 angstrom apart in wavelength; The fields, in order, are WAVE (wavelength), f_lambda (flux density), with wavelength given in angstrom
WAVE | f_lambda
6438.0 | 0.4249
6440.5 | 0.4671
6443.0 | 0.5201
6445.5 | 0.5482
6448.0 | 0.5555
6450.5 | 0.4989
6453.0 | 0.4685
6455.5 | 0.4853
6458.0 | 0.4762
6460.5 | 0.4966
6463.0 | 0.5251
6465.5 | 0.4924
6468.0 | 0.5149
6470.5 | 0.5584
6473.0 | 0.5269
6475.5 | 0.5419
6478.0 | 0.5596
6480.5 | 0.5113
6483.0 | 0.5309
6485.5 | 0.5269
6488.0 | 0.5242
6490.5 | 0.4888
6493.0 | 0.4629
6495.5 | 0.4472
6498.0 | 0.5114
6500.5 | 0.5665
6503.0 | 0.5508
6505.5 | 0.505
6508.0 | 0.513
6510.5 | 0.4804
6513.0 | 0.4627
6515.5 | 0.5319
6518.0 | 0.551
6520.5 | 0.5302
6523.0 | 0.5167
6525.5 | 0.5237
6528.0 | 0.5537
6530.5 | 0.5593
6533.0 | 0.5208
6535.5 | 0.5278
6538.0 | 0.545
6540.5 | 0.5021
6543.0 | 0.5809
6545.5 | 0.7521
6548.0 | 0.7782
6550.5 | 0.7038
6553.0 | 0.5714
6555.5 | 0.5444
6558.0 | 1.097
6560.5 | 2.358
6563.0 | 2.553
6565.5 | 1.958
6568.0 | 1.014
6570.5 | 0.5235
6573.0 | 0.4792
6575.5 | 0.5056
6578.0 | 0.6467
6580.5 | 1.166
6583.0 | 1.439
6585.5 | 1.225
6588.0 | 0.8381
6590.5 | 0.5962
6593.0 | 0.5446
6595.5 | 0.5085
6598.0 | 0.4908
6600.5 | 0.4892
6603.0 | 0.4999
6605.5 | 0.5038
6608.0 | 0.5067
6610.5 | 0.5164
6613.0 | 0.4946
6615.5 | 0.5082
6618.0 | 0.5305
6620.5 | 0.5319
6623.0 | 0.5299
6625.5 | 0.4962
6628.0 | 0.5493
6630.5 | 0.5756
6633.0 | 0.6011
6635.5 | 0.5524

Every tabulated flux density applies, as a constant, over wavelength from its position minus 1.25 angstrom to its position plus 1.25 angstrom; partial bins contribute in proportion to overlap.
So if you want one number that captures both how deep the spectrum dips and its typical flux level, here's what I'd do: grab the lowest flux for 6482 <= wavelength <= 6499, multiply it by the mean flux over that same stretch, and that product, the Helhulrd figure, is 0.22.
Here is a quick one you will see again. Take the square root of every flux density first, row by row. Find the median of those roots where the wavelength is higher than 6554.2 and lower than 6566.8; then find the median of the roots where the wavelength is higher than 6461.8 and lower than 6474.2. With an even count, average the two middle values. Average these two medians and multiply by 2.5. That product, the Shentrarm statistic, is 2.65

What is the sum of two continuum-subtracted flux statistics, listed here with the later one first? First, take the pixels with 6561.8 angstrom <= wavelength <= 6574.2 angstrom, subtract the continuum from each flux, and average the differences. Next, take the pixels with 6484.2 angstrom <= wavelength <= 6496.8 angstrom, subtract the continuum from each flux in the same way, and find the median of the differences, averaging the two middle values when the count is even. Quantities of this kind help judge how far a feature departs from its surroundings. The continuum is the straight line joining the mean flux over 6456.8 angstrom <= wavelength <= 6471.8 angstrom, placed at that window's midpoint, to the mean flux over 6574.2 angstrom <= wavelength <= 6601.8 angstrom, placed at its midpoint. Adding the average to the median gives 0.50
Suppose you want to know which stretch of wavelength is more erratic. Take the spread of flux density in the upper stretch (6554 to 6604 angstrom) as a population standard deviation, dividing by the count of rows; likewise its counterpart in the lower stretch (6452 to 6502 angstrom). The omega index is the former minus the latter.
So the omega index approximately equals 0.60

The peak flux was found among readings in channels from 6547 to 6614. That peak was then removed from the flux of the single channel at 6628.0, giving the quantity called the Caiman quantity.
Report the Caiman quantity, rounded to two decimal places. -2.00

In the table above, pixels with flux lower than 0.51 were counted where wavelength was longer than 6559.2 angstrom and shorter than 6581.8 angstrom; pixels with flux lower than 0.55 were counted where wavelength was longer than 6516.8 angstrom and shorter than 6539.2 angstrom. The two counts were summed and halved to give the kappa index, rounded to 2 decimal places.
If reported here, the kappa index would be 4.00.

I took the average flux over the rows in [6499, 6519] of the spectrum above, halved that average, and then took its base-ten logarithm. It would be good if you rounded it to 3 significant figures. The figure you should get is -0.585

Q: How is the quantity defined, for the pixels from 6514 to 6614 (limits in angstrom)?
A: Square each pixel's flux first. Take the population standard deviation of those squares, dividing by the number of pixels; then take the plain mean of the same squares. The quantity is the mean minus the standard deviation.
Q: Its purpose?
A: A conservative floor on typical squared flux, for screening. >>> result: -0.53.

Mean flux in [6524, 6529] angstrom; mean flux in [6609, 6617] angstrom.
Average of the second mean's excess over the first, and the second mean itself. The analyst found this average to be 0.24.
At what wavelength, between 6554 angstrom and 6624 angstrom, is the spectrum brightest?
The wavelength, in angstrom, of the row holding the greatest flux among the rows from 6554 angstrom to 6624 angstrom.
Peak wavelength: 6563.0 angstrom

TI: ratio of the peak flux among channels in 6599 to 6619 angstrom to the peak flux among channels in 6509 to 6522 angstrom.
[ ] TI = 0.96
